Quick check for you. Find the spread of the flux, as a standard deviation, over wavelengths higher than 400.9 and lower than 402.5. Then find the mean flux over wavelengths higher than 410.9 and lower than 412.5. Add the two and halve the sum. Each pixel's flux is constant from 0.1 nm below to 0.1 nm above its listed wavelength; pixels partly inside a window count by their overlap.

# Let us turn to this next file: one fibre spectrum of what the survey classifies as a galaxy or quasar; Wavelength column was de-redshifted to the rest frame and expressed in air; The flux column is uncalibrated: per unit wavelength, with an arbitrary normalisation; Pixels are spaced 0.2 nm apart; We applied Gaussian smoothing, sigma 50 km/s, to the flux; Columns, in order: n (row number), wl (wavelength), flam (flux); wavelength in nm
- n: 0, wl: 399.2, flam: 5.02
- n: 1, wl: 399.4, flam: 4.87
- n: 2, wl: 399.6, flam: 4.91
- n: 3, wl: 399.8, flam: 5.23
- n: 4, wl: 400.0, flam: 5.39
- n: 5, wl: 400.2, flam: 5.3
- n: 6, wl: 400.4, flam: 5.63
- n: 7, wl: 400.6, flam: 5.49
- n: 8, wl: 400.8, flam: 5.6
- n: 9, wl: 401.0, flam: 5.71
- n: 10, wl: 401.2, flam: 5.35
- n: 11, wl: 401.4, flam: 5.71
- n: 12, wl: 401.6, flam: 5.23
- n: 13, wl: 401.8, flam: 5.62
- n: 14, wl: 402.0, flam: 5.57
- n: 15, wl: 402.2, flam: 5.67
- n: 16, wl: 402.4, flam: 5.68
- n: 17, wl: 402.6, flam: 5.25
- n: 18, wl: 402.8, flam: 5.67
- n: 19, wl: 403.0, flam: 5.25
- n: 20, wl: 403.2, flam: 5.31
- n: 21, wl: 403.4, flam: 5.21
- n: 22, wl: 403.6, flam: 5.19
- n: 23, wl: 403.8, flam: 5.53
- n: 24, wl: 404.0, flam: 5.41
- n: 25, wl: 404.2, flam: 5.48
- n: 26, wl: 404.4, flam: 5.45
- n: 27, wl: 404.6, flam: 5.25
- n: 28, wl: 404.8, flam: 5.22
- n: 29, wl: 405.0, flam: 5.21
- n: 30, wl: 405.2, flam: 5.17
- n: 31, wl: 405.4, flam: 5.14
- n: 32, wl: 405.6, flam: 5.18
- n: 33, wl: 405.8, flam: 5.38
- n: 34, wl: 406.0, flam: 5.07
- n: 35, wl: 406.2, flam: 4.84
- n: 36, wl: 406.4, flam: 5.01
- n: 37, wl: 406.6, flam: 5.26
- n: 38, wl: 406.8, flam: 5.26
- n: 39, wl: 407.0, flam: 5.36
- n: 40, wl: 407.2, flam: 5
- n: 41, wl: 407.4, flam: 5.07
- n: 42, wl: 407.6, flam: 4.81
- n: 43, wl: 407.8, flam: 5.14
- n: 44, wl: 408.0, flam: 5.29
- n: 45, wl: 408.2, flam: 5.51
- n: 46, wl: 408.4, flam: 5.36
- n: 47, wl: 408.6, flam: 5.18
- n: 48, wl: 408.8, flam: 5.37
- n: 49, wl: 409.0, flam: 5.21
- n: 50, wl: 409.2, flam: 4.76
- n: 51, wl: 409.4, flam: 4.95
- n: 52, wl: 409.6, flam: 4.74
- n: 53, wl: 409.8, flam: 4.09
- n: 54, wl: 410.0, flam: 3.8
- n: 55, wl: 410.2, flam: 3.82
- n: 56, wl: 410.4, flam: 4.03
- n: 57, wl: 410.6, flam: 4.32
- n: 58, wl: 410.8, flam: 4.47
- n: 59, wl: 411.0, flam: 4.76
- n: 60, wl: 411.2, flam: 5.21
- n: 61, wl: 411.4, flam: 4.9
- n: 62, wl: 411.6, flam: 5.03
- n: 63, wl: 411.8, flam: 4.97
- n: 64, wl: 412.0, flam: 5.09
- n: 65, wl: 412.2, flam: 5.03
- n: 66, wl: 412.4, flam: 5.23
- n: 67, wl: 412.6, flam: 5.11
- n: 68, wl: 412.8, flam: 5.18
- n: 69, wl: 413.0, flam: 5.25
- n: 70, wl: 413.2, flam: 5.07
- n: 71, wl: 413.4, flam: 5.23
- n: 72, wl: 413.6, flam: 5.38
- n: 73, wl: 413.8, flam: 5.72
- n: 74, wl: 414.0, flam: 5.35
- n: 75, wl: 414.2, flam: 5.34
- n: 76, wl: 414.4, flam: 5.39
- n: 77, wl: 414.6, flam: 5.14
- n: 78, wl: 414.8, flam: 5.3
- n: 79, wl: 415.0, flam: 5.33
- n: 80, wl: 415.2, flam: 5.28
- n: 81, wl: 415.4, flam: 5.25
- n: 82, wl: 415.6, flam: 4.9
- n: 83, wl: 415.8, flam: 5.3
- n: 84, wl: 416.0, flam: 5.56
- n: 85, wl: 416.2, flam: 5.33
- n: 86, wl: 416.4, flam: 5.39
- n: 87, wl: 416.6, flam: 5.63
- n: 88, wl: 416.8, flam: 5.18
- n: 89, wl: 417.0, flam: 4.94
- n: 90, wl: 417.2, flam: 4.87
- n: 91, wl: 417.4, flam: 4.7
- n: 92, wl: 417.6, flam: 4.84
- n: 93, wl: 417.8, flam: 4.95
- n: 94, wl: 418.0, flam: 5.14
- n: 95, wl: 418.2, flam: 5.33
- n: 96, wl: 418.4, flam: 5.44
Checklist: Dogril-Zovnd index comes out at 2.60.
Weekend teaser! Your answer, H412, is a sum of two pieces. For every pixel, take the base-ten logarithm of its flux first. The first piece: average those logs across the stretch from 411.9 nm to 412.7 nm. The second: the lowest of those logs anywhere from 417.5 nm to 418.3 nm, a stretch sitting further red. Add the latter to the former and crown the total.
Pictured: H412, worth 1.39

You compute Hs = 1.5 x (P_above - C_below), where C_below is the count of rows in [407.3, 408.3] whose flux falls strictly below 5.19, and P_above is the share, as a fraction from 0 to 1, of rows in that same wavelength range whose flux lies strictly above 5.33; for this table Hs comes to -4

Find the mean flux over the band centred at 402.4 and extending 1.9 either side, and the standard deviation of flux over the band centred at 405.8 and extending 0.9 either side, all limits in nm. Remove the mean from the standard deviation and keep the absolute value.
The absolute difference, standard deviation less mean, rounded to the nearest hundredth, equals 5.32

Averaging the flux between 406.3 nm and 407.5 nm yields 5.16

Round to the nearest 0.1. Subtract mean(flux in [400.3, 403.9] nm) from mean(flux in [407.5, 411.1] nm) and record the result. -0.7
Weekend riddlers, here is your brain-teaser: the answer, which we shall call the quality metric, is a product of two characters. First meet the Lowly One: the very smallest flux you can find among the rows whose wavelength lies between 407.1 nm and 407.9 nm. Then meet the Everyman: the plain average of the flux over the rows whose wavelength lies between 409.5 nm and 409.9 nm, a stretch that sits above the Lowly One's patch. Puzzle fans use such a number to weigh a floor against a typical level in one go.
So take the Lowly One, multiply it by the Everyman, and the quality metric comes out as 21.2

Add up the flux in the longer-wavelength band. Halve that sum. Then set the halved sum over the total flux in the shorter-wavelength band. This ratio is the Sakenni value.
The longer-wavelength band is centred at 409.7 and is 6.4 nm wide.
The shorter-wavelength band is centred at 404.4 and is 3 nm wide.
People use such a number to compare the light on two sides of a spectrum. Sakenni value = 1.0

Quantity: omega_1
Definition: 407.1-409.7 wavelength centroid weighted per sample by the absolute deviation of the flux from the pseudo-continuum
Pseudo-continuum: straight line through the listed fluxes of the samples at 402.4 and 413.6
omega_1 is 408.45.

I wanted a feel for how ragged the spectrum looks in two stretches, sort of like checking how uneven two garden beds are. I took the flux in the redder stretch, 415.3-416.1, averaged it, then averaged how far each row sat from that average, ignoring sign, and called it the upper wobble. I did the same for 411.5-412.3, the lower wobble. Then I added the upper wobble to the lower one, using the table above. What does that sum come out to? 0.21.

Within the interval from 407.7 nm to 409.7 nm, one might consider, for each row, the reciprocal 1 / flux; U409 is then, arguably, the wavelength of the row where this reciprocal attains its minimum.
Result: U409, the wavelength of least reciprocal 408.2 nm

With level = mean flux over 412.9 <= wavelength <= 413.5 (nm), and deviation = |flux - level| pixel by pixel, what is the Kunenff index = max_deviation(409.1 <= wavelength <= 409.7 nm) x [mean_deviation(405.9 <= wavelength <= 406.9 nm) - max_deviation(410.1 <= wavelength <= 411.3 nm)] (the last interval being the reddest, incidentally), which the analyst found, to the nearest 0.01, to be -0.53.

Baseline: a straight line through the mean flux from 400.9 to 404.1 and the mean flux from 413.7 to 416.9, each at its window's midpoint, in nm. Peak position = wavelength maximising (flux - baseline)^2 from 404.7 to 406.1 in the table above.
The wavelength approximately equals 406.0 nm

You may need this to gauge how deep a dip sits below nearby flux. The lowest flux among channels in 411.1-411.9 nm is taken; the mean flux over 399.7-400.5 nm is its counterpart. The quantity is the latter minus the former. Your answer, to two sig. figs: 0.49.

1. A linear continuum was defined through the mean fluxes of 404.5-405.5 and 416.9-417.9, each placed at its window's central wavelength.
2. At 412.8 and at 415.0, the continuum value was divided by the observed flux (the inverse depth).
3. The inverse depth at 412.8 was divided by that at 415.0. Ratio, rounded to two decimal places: 1.04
